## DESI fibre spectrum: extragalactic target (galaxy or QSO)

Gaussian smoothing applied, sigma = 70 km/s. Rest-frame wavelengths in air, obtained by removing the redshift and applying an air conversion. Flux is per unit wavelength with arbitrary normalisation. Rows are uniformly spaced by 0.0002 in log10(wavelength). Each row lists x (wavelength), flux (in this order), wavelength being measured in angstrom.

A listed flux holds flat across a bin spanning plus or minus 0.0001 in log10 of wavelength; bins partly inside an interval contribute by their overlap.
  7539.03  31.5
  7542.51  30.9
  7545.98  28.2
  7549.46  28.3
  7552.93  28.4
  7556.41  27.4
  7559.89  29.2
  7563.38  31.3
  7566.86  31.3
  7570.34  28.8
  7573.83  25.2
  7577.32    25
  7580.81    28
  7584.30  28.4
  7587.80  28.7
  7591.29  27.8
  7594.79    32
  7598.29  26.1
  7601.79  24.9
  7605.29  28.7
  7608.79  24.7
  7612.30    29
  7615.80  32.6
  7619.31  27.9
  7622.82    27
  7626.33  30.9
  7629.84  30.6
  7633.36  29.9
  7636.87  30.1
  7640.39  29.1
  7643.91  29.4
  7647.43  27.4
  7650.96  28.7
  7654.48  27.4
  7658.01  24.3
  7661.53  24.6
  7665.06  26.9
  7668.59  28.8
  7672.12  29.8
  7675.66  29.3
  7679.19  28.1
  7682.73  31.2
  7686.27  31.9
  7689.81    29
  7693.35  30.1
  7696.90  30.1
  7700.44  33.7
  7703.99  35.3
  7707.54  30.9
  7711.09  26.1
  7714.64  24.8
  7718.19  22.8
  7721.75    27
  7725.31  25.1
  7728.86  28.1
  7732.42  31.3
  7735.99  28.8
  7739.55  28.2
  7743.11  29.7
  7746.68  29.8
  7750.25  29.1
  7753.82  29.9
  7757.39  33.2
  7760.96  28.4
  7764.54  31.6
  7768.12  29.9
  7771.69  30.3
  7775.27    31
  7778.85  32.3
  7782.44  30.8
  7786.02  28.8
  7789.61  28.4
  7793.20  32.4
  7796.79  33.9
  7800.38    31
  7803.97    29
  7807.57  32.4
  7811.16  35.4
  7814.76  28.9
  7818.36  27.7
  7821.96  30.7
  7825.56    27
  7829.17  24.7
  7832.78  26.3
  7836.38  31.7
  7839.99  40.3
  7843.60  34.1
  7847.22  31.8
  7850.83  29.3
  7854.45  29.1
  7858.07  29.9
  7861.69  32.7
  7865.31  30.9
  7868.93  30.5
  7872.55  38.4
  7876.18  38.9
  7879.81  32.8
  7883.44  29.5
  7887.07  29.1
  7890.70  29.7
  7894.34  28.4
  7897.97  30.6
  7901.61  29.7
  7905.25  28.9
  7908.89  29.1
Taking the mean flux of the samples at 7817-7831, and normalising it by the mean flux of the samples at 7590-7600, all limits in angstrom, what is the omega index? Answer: 0.96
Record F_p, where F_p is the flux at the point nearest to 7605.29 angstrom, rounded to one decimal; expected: 28.7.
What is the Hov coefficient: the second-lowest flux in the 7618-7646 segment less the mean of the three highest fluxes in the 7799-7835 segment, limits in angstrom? -5.0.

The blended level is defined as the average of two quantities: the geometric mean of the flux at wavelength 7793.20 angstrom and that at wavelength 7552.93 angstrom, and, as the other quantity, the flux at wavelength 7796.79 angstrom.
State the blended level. 32.1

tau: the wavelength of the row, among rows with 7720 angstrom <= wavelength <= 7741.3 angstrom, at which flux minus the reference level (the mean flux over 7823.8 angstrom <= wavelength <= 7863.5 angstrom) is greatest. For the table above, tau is 7732.42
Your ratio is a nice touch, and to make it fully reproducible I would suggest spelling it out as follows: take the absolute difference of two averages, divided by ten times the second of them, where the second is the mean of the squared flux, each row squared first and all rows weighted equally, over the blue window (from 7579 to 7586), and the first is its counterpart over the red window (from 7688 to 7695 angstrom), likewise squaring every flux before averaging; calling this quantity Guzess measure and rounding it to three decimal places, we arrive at 0.010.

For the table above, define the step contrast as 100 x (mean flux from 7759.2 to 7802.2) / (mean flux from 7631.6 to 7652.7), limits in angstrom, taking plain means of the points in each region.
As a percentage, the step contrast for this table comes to 106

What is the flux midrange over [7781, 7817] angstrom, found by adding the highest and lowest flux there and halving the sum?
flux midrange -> 31.9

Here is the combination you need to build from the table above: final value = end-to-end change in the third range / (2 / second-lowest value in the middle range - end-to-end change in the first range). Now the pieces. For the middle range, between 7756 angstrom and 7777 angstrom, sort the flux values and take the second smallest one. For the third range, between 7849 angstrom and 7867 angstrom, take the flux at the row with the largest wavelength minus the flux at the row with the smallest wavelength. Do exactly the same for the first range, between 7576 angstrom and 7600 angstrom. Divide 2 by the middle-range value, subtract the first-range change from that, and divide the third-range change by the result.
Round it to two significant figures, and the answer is -1.5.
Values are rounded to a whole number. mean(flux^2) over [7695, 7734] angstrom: 835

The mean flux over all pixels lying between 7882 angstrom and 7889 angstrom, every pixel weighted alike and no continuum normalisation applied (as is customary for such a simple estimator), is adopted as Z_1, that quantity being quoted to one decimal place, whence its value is 29.3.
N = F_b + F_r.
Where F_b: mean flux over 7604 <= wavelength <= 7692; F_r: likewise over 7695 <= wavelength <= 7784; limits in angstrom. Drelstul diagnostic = 58.2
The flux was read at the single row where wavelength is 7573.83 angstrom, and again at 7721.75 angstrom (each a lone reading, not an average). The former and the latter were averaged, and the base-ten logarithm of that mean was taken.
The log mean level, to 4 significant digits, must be 1.417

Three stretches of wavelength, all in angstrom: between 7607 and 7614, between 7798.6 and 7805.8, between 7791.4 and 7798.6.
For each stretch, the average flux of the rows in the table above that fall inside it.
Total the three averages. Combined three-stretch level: 90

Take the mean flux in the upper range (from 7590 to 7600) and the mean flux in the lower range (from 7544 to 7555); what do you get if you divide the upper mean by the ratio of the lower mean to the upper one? 29.0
